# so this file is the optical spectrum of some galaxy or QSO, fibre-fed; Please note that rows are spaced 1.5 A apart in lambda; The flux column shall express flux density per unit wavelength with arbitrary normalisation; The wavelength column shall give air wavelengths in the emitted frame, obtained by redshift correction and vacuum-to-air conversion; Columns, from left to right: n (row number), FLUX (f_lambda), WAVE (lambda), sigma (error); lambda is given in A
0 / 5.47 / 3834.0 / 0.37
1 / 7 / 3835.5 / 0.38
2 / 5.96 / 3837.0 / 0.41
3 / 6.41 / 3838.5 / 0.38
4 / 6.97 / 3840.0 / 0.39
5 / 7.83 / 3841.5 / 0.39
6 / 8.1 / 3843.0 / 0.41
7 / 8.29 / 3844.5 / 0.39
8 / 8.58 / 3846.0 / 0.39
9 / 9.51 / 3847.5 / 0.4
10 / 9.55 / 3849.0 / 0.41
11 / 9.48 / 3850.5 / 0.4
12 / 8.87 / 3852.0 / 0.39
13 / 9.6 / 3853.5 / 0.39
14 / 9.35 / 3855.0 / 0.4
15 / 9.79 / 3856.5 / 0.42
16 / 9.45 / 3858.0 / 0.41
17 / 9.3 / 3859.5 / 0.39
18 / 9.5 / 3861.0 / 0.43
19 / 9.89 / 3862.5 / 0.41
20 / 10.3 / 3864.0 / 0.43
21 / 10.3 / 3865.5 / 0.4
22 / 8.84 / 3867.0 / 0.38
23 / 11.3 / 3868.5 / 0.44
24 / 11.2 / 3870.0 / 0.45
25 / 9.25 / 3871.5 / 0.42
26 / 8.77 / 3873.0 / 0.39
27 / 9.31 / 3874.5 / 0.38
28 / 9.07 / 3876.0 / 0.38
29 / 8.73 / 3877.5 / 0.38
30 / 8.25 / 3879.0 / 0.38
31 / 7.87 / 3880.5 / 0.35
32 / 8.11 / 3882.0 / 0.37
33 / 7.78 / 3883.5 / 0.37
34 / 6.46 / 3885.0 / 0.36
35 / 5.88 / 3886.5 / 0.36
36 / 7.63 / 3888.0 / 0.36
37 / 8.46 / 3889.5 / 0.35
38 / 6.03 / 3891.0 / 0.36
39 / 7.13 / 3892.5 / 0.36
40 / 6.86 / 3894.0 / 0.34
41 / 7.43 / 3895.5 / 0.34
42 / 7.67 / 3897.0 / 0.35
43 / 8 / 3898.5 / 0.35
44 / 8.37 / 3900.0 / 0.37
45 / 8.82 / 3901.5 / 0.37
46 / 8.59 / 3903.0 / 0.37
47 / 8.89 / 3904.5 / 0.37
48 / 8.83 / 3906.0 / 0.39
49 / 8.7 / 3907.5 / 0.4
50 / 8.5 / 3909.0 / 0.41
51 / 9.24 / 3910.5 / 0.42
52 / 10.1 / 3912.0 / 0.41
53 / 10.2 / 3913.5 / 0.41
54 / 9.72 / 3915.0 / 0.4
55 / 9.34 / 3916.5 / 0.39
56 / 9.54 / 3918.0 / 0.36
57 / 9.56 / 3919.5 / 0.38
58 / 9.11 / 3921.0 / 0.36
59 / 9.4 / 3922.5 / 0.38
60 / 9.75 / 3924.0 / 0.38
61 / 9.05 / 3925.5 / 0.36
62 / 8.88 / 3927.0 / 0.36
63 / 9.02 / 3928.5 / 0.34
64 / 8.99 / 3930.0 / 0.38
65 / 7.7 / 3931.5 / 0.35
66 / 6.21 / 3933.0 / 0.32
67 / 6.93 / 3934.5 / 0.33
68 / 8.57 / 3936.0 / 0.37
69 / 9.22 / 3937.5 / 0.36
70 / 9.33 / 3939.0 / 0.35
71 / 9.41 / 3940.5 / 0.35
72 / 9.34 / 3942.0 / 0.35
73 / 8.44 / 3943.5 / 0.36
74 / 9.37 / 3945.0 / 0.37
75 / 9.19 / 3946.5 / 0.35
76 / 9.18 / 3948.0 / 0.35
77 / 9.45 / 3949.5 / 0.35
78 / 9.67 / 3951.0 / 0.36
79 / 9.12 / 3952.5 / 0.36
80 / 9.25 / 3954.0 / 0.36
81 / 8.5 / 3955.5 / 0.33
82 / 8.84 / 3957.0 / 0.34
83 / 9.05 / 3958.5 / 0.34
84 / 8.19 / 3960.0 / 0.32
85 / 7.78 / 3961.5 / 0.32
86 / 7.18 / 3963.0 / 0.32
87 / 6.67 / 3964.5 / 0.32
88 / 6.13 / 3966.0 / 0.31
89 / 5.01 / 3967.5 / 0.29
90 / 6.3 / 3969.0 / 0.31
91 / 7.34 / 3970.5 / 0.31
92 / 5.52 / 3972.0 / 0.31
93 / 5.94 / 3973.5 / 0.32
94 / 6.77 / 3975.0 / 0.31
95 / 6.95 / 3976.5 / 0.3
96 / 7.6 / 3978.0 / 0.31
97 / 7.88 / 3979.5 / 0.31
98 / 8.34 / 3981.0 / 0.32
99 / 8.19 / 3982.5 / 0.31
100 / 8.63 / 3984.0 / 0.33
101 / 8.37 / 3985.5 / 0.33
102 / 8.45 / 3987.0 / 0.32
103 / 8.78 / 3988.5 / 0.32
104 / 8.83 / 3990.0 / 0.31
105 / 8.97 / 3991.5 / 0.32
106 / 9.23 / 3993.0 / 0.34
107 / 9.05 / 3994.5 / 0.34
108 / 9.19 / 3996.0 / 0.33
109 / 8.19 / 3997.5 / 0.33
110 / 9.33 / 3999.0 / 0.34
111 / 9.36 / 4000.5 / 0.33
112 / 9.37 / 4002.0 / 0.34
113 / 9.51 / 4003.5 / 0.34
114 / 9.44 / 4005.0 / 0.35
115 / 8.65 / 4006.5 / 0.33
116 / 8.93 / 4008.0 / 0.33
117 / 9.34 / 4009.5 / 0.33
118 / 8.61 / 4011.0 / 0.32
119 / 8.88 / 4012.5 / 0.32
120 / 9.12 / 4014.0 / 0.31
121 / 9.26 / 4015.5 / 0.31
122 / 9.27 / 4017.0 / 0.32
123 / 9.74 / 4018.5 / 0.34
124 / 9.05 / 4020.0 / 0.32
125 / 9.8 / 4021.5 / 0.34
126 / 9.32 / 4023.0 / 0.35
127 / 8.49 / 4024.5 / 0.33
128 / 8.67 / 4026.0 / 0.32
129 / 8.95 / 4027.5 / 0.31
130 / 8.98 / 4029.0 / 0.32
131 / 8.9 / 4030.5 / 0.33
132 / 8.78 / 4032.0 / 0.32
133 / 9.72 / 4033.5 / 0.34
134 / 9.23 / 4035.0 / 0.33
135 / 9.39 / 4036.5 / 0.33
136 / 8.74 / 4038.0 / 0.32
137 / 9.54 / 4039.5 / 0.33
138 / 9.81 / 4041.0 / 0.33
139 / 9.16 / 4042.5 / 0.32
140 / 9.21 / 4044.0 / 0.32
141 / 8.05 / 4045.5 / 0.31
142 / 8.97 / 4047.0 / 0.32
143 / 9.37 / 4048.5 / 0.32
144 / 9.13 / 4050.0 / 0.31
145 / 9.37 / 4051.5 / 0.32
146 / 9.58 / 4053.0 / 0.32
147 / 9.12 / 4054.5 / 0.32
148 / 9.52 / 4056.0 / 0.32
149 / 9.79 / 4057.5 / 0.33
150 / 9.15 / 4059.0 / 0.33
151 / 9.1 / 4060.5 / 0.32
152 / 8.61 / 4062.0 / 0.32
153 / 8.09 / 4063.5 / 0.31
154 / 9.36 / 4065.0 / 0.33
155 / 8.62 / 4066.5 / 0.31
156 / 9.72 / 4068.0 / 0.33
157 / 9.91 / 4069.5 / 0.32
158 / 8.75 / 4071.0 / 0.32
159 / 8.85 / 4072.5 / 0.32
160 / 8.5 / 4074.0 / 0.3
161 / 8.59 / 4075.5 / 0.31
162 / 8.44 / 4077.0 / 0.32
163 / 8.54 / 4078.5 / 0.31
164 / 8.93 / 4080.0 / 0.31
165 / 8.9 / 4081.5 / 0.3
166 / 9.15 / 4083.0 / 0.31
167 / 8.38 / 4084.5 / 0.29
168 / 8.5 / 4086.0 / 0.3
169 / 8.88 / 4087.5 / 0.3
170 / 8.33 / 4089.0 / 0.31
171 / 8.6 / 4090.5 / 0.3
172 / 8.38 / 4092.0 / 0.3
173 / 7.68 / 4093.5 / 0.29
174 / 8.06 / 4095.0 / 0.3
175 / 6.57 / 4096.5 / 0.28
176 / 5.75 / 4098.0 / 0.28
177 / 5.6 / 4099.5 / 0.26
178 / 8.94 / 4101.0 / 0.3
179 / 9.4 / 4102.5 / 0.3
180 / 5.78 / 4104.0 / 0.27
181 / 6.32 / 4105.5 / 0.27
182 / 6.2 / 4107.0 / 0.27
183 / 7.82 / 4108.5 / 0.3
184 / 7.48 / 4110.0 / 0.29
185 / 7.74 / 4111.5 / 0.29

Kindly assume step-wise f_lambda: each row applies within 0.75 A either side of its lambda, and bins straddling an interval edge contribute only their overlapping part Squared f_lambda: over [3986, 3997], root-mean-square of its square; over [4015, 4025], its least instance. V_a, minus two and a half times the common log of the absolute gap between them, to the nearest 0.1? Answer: -2.2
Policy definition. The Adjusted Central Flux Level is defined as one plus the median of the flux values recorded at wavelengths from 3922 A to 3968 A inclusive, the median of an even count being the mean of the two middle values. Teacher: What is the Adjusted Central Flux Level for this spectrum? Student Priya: 10.0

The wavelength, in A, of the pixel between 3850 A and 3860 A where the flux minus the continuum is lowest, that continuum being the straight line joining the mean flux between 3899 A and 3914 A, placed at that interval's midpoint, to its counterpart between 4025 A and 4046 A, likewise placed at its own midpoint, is 3852.0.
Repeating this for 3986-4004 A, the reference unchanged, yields 3997.5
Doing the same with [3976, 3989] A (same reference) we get 3976.5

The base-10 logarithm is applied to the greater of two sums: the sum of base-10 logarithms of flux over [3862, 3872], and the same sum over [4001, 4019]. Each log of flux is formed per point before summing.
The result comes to 1.06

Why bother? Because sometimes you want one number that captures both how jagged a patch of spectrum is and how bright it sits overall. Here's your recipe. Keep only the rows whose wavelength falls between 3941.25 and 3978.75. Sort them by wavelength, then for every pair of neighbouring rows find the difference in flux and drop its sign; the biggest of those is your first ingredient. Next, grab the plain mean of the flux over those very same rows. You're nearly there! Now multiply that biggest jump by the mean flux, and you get 14.3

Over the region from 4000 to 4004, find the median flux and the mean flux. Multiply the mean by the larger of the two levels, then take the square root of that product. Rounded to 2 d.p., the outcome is 9.41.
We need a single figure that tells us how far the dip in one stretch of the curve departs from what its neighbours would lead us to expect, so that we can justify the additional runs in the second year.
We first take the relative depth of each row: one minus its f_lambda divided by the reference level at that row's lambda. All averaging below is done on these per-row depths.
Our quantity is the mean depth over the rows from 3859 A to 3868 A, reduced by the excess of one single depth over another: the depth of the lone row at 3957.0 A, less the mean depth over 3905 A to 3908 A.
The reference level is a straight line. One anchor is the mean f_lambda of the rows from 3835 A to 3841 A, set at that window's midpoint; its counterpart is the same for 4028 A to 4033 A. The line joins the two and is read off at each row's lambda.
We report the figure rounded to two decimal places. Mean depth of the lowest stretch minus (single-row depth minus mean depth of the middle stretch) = -0.49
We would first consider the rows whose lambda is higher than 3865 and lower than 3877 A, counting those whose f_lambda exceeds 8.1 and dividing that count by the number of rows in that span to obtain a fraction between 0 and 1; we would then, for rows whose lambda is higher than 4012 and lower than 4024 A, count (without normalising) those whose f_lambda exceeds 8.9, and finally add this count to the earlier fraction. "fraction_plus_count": 8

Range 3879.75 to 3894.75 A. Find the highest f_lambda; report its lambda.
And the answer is 3889.5 A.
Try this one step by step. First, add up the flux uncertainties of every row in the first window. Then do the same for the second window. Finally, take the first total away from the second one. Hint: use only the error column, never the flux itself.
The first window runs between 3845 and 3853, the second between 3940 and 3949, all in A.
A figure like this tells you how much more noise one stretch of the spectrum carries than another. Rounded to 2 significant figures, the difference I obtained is 0.14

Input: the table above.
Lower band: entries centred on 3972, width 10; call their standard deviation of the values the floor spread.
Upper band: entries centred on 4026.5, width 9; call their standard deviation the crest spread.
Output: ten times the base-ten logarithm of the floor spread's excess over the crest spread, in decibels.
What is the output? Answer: -3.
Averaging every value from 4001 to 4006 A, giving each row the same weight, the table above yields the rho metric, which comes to 9.4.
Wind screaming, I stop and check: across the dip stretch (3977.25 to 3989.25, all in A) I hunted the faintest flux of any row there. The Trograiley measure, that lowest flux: 7.6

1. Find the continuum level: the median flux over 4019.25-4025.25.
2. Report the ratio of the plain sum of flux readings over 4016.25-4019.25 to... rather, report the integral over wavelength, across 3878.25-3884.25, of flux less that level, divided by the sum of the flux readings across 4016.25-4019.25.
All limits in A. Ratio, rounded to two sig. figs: -0.37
